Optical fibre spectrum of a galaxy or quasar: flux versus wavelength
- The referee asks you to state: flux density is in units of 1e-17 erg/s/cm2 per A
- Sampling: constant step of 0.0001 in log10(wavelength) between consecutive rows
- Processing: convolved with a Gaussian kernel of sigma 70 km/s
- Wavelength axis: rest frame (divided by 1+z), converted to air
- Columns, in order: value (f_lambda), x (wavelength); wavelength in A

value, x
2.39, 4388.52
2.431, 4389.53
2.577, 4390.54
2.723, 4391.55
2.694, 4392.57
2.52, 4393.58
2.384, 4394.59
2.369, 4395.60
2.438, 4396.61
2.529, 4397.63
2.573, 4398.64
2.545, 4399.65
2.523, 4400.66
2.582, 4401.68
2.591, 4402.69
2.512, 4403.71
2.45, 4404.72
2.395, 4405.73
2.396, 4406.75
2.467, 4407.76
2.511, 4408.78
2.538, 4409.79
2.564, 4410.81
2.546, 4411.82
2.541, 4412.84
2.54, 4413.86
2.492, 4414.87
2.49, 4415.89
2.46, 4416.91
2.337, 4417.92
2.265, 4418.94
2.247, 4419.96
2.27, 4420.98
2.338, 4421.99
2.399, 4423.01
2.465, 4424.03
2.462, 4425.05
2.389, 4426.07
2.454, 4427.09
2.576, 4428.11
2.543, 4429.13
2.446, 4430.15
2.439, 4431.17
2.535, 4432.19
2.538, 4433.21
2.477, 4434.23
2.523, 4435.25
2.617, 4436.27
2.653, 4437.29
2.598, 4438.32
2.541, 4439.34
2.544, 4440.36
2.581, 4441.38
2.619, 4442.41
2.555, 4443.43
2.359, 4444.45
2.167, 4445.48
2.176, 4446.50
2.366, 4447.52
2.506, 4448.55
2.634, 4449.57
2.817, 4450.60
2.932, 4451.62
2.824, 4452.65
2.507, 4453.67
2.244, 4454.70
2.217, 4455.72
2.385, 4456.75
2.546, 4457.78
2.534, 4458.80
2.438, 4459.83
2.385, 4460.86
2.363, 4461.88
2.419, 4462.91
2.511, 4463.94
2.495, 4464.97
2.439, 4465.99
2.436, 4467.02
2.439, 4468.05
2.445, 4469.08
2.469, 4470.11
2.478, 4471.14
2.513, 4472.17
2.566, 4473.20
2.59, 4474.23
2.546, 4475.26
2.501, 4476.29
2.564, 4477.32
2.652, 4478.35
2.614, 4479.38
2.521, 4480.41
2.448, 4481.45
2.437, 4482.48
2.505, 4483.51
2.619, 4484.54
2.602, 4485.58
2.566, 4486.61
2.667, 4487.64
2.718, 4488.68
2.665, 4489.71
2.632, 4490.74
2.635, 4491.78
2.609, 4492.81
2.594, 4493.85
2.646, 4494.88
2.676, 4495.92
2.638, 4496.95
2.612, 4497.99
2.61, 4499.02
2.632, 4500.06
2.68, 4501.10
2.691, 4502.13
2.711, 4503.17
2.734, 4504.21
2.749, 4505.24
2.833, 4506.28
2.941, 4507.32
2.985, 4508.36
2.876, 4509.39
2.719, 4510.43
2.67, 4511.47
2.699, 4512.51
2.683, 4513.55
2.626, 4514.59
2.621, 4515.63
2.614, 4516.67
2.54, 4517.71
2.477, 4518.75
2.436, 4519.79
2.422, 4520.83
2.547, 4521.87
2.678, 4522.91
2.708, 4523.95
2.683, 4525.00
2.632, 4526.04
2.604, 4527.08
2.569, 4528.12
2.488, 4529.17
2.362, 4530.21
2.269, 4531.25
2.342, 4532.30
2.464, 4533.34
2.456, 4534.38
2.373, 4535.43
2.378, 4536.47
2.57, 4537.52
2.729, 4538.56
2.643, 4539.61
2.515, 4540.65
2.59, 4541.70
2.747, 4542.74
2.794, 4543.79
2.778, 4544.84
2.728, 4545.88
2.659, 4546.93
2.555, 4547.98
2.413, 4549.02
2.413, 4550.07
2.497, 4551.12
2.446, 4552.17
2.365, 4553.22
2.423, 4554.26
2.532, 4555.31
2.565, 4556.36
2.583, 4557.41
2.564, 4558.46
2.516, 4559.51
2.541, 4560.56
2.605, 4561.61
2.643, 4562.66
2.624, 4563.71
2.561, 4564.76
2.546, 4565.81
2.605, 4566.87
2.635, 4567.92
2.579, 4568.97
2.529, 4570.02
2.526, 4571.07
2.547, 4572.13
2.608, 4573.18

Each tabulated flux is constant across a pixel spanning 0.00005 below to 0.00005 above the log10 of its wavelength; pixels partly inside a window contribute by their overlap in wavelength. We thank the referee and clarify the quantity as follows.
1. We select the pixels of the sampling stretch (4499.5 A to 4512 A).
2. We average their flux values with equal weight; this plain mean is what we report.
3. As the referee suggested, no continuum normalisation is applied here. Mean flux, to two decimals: 2.77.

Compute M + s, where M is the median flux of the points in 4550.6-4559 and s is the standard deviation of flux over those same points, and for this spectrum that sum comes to 2.59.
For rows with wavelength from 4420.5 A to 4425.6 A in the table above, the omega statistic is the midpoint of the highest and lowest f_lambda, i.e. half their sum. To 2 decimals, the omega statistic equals 2.37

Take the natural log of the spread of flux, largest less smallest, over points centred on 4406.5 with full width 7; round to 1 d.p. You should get -1.9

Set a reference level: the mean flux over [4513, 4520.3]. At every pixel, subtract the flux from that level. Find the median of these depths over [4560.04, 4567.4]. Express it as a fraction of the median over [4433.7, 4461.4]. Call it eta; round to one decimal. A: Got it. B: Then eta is -0.9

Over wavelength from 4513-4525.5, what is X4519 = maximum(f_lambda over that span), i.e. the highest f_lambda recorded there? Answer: 2.708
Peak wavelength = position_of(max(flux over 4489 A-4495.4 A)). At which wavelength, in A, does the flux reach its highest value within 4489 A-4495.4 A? 4489.71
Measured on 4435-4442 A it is 4437.29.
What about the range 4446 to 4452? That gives 4451.62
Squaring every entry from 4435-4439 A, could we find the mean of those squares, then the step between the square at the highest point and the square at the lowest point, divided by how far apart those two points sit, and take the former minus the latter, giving 6.6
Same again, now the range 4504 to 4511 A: 8.1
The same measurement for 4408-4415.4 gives 6.4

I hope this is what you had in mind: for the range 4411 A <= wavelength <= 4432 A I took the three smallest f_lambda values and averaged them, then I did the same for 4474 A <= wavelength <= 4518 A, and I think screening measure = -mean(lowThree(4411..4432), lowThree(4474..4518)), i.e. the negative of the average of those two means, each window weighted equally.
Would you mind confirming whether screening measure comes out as -2.36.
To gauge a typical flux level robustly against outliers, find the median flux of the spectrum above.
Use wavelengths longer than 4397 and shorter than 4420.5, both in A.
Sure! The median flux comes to 2.51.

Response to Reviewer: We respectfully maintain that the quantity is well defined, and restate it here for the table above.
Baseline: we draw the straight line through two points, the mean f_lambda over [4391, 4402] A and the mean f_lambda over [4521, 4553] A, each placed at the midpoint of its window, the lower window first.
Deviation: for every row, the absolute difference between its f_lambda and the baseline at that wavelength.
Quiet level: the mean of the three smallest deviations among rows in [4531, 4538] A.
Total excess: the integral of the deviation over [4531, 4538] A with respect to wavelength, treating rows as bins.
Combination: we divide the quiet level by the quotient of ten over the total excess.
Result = 0.007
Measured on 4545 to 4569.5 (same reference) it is 0.001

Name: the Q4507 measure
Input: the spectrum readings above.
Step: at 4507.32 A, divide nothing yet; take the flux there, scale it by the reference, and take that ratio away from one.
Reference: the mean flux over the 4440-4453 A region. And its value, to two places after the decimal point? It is -0.16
